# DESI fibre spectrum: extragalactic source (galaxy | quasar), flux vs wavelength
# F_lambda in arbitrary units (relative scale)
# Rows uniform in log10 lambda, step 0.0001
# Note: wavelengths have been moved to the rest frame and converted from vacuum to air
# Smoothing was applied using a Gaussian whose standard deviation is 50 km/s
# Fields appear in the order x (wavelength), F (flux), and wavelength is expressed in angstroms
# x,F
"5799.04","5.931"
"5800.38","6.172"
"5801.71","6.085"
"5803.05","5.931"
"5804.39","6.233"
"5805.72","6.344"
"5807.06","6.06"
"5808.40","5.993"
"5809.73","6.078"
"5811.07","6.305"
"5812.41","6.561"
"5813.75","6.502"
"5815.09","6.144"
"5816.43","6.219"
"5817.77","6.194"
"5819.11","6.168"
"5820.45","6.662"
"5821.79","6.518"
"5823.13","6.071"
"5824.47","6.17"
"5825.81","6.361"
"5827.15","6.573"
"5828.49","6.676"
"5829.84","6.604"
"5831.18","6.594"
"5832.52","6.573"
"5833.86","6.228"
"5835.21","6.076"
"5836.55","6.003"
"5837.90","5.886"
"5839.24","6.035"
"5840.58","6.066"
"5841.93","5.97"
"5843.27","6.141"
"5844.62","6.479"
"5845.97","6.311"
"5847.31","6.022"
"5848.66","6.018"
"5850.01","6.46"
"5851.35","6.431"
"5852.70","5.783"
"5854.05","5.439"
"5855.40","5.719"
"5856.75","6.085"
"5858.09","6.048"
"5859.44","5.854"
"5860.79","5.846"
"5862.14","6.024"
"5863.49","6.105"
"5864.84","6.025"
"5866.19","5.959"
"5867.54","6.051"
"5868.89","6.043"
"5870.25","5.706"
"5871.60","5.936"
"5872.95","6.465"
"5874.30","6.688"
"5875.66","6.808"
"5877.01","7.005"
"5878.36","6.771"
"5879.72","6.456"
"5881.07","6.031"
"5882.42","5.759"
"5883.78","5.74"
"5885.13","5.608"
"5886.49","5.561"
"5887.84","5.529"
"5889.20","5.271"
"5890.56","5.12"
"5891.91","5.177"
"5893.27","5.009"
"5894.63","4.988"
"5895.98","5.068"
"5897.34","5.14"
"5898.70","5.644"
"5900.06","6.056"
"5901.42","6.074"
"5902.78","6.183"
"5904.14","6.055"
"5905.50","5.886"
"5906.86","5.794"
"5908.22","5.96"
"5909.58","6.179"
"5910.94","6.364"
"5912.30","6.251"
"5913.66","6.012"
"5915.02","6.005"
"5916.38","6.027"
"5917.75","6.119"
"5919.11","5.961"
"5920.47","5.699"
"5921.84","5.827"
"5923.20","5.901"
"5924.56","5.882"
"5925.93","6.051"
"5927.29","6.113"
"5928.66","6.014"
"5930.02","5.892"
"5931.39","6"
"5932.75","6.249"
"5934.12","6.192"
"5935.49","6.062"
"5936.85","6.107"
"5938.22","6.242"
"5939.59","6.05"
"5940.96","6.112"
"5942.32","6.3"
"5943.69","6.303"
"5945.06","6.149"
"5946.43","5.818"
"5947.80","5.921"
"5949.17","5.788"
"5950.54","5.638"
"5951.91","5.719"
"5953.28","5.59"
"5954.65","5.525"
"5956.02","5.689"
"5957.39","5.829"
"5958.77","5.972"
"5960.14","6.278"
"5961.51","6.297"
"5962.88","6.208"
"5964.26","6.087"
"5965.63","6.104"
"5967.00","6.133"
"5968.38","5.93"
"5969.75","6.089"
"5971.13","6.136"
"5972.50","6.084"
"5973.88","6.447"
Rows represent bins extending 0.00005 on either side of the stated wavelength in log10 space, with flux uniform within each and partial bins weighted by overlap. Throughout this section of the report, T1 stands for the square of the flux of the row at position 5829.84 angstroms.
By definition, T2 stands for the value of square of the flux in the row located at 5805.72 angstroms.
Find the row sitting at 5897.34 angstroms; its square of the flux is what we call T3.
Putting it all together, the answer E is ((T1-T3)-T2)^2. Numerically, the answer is 531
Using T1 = 44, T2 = 40.2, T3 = 26.4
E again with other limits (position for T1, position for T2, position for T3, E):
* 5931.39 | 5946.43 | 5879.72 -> 1563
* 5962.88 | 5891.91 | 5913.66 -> 596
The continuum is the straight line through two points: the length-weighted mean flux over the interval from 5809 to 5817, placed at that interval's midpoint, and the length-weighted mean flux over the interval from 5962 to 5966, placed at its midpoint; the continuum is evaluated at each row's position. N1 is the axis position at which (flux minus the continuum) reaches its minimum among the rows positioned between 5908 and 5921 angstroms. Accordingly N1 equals 5920.47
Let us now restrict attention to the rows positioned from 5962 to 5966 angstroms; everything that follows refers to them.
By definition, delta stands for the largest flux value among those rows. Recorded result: 6.208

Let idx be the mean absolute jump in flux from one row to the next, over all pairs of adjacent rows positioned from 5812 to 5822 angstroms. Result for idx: 0.17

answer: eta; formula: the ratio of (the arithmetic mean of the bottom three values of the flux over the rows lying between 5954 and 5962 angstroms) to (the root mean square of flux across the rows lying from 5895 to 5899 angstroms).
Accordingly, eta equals 1.07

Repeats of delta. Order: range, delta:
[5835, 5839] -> 6.076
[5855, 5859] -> 6.085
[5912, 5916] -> 6.251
